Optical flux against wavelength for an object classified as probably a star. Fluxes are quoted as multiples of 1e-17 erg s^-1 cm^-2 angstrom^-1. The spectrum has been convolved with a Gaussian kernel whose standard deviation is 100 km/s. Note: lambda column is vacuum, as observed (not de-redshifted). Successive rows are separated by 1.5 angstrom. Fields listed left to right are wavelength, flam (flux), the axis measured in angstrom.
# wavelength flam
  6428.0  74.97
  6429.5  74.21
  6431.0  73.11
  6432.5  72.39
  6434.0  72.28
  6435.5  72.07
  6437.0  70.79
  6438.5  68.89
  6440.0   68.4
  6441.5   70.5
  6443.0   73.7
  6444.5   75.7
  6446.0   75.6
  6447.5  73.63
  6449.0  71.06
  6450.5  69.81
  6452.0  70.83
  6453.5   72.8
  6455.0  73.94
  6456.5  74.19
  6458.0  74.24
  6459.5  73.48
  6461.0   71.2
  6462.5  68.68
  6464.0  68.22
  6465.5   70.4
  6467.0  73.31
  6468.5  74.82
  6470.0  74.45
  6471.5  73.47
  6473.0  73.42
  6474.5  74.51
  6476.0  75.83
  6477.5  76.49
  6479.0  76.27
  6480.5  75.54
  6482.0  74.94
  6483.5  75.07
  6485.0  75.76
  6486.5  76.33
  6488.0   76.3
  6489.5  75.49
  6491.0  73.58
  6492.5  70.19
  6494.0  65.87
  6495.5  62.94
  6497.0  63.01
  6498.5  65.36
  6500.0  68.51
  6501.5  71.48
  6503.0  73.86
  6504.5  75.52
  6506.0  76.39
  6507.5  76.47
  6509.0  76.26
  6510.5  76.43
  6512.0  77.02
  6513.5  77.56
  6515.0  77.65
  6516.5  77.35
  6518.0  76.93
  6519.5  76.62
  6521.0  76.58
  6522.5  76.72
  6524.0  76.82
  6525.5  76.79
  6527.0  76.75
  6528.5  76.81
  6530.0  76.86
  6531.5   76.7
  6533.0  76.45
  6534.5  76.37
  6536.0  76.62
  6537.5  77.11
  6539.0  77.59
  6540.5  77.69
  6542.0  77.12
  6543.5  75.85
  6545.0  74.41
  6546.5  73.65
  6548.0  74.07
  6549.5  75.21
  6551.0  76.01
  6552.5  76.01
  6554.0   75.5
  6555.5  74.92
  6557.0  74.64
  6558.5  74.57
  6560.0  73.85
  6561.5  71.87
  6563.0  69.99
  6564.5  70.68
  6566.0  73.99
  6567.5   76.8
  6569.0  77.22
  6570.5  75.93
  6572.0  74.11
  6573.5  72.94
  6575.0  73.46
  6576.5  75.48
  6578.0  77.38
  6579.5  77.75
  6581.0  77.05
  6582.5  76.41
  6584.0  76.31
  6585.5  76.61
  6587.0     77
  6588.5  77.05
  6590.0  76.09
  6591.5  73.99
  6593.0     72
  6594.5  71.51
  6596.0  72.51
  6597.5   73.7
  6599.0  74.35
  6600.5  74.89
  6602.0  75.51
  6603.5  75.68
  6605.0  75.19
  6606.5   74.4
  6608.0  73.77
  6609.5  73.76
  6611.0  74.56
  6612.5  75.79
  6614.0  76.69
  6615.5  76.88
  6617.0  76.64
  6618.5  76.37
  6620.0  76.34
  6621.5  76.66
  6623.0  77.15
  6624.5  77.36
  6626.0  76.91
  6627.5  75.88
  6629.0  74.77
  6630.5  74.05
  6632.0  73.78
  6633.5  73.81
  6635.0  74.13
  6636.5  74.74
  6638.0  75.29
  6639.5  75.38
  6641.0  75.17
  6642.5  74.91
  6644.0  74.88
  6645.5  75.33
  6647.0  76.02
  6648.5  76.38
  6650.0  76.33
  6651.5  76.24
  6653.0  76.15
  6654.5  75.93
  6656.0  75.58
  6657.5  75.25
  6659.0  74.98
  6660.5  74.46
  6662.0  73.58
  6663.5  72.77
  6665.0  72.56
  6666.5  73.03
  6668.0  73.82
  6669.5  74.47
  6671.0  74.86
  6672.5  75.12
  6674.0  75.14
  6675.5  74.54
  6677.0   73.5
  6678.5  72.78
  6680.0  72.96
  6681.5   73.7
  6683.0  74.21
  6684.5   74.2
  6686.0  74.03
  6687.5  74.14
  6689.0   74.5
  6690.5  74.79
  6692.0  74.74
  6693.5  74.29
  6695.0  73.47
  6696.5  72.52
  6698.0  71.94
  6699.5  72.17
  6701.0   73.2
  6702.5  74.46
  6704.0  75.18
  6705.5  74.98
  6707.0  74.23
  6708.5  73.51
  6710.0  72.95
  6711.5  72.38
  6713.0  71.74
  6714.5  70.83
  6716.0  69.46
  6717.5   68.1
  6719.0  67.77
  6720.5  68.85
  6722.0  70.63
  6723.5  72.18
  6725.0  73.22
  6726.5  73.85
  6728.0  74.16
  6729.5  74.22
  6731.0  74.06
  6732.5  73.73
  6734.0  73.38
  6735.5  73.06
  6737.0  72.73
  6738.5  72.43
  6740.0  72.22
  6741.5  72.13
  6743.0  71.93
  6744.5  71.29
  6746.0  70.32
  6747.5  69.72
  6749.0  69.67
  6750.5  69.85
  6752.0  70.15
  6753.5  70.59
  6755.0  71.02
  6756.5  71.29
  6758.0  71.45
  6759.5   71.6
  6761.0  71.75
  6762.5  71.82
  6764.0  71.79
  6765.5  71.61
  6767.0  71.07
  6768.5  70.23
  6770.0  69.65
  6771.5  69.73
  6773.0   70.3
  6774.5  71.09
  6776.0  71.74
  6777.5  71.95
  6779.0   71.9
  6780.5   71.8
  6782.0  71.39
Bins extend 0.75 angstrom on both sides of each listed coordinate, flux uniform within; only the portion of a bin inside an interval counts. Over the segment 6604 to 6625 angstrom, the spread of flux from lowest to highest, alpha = 3.6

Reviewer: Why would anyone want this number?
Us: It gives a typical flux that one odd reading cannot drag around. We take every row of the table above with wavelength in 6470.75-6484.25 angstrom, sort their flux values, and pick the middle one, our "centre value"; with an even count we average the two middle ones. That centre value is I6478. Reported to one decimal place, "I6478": 75.1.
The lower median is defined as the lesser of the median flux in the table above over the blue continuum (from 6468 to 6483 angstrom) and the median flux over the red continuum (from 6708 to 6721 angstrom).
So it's 70.8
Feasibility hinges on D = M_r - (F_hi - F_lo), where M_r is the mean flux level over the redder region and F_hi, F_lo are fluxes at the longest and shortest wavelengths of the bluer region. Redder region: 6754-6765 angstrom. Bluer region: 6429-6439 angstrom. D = 77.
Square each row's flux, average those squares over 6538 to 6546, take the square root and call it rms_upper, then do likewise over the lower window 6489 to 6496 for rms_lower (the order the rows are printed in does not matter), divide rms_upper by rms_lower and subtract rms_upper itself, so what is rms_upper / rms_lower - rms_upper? -75.4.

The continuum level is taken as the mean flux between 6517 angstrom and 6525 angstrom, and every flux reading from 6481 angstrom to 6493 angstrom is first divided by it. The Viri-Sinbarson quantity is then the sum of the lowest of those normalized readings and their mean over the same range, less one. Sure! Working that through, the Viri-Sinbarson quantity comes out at 0.89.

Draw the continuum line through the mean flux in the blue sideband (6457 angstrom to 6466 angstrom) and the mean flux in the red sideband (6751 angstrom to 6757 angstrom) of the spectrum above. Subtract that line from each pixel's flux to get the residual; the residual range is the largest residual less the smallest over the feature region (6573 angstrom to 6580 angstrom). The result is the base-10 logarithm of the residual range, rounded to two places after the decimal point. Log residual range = 0.68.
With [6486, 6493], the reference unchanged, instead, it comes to 0.79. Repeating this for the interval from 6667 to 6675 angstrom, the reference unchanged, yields 0.12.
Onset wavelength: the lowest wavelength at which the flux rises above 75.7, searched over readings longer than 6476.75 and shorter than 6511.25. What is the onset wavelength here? 6477.5 angstrom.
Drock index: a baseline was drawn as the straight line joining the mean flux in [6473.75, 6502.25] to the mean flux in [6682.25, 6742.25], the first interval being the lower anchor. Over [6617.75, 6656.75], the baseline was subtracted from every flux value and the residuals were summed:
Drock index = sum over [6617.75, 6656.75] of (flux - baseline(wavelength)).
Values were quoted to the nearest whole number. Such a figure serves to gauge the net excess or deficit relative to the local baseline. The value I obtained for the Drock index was 76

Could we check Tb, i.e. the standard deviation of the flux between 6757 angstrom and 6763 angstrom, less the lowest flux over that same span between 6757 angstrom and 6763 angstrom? -71.3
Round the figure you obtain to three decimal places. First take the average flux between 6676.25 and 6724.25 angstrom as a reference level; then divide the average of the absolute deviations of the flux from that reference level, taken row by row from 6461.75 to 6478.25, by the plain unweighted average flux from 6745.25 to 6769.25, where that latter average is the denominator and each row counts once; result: 0.032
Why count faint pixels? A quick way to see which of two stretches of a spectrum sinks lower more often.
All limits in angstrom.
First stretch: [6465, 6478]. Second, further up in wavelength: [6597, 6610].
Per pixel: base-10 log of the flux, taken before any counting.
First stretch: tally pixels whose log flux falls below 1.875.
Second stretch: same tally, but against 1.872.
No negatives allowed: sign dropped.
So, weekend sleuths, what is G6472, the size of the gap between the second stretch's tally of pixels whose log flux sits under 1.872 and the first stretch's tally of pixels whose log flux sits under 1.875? 2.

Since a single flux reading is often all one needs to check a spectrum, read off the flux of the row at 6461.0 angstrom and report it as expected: 71.2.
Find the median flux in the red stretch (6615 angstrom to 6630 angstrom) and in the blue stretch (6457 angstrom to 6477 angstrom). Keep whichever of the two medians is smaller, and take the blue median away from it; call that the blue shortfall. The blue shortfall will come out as 0.00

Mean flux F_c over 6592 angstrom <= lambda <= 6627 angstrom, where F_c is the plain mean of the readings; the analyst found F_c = 75.2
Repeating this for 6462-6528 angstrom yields 73.9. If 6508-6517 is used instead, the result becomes 77.0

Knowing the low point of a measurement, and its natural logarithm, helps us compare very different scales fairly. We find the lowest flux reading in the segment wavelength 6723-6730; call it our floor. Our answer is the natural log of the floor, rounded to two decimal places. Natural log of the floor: 4.28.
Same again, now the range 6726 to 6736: 4.29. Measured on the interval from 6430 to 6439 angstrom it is 4.23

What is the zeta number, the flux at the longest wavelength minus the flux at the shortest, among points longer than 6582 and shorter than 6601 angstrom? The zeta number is -1.5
